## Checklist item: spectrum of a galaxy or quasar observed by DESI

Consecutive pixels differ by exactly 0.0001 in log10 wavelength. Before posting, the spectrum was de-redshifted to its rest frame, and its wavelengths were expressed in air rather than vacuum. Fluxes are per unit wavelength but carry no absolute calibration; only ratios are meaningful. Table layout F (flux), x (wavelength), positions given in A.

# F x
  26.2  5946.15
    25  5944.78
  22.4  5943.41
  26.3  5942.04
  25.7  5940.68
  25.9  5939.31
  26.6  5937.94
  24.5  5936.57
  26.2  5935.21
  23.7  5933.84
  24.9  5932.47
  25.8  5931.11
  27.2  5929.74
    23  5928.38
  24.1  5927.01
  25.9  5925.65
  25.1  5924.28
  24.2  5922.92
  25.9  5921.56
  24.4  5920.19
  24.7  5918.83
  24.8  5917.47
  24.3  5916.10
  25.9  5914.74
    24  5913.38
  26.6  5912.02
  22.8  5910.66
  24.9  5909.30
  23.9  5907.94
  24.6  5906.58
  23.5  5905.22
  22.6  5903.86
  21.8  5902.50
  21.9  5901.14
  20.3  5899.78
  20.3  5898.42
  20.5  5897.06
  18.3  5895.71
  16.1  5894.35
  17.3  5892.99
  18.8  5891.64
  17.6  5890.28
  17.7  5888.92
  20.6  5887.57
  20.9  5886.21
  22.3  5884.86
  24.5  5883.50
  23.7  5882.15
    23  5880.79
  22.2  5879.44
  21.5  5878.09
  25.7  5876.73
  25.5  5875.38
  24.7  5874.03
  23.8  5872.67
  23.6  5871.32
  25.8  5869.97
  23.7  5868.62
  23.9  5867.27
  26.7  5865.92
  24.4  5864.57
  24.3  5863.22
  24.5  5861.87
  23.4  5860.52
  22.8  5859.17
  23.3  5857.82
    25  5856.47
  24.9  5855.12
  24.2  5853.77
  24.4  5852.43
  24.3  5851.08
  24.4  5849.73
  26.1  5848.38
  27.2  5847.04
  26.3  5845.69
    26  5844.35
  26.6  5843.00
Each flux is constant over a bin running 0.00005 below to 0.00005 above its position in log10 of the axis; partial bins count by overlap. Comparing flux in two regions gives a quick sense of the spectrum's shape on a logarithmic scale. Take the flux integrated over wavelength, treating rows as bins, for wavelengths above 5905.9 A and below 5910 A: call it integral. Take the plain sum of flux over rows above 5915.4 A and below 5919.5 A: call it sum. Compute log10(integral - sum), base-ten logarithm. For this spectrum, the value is 1.42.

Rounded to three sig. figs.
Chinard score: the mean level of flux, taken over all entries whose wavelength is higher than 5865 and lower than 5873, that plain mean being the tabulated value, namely 24.6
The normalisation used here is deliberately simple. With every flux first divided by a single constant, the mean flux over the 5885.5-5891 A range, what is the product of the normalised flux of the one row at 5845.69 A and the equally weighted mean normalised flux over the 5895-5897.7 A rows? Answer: 1.38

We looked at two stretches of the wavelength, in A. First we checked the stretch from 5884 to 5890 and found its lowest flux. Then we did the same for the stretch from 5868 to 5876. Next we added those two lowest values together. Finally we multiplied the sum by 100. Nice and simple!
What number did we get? 4130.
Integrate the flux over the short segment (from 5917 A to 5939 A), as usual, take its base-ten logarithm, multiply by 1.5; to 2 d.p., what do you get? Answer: 4.11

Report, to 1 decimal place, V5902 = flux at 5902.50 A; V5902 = 21.8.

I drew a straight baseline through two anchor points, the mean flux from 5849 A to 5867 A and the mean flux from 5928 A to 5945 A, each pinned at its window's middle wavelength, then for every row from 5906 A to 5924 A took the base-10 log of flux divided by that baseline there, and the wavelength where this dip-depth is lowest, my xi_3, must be 5910.66 A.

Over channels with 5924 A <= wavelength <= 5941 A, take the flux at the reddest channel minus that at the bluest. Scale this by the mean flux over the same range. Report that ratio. 0.02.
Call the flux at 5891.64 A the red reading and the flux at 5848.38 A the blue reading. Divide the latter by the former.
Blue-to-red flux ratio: 1.39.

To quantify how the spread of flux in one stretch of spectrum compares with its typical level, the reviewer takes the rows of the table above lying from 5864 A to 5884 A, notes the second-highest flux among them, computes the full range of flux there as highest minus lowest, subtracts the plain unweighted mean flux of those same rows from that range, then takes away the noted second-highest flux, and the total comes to -45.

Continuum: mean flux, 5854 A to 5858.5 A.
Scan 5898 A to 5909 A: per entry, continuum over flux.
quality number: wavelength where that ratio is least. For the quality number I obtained 5906.58 A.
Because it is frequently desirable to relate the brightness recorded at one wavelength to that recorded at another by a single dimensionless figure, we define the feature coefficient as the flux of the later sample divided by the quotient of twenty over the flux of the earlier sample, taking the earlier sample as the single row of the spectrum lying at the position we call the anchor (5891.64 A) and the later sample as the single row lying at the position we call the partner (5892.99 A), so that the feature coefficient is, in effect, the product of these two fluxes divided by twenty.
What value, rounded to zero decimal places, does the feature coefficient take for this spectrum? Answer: 16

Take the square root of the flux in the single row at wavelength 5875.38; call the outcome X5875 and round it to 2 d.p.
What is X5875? 5.05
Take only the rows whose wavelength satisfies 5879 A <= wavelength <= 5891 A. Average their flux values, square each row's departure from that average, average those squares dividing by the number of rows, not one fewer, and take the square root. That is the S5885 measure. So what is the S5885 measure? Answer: 2.3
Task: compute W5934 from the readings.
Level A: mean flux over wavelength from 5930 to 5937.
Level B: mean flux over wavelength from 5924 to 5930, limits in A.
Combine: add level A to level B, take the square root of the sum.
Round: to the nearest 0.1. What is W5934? 7.1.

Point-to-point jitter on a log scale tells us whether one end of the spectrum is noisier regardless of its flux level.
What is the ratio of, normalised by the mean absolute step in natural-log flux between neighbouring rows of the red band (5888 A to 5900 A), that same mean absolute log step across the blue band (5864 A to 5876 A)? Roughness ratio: 1.0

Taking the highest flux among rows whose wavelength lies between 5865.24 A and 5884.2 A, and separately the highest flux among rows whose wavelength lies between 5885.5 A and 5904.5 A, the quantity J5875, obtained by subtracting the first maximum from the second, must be -4.1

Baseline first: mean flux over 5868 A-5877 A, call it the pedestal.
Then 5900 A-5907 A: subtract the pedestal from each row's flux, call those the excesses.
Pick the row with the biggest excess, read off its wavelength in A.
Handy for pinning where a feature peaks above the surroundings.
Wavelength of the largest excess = 5906.58 A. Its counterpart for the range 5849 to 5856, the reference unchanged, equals 5855.12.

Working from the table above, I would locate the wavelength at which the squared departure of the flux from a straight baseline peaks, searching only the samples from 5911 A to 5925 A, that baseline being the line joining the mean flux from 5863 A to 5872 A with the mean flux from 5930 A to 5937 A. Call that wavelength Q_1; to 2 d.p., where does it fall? 5912.02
